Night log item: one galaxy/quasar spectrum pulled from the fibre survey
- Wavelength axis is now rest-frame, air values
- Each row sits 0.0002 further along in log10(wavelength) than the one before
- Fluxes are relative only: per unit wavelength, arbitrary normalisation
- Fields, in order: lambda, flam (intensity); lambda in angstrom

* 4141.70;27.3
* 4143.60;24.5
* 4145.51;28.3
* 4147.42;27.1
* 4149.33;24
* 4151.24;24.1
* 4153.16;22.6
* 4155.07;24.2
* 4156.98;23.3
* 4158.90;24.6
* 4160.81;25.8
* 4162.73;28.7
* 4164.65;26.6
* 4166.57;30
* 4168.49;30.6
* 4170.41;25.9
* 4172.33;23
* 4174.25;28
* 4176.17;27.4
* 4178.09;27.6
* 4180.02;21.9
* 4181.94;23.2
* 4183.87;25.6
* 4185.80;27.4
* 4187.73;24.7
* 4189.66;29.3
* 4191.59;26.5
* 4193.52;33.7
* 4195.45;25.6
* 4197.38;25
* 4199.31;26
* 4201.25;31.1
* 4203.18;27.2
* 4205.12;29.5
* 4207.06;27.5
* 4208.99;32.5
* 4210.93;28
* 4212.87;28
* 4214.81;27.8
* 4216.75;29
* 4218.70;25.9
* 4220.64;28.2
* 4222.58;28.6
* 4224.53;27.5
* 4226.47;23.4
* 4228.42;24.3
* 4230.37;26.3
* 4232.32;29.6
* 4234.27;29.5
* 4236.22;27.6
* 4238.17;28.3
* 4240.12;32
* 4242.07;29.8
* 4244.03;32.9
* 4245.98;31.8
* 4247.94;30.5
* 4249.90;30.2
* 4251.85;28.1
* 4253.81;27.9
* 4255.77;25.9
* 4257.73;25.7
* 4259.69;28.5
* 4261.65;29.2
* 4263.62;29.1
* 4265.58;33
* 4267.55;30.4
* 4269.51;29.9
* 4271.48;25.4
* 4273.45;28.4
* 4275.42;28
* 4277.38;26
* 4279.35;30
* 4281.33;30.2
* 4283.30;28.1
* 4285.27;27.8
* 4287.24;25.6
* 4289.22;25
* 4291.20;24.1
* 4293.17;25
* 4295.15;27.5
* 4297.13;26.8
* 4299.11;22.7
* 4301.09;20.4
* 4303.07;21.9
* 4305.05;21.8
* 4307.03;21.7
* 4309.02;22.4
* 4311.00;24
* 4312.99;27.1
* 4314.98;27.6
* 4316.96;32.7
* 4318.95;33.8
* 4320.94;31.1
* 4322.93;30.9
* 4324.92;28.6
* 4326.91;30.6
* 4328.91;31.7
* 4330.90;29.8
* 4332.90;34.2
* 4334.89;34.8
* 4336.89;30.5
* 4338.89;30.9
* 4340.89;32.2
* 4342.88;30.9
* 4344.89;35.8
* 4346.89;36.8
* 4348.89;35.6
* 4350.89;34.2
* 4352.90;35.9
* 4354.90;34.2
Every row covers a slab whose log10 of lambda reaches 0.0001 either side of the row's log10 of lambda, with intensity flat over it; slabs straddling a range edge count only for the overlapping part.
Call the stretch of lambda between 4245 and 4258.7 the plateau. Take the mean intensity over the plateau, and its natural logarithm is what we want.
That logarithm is 3.35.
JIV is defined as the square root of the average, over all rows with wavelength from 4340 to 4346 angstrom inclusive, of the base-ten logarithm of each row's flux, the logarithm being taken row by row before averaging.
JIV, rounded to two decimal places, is 1.23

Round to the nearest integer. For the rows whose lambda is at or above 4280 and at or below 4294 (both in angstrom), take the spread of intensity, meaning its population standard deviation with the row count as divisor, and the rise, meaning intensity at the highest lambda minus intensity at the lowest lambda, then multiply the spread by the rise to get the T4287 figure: -11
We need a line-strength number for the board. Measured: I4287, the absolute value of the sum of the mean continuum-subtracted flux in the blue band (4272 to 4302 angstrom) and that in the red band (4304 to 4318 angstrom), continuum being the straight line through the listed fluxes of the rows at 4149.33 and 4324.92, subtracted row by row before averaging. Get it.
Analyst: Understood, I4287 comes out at 4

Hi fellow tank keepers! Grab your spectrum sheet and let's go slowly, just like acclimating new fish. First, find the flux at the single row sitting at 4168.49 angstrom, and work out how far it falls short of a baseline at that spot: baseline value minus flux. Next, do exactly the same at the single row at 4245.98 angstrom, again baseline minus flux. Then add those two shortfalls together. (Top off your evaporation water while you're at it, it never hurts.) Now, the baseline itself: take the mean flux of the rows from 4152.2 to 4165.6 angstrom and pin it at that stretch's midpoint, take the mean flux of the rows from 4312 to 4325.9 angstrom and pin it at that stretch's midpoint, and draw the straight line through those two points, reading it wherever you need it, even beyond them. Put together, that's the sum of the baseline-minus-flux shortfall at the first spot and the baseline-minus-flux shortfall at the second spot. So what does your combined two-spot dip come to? -9.1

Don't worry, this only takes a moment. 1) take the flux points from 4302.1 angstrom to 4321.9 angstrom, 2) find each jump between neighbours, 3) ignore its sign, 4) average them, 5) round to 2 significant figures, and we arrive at 1.7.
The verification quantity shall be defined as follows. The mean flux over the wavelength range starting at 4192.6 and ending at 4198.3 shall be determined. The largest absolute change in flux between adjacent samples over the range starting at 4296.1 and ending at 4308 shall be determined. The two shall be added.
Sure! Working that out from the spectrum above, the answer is 32.2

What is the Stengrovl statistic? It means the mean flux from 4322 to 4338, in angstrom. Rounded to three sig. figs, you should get 31.4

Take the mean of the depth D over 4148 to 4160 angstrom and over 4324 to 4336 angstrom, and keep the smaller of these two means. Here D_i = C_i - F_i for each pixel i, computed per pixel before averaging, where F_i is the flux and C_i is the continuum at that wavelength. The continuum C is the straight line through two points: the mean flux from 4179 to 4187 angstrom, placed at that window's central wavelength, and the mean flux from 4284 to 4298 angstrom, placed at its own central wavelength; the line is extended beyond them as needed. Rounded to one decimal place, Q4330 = -5.1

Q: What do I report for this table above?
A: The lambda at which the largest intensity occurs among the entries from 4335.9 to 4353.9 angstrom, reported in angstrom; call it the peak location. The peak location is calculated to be 4346.89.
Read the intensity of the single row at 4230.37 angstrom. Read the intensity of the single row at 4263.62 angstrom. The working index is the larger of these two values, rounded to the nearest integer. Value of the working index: 29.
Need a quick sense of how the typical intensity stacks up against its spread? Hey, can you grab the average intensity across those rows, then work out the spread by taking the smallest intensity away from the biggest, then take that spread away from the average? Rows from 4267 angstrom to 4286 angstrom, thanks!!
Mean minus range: 23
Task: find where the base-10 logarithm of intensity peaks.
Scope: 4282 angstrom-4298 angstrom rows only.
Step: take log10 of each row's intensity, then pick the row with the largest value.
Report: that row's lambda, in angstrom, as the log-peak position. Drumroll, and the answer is 4283.30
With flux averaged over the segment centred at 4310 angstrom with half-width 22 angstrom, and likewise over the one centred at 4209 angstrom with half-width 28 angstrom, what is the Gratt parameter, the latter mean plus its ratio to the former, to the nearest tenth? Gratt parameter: 28.6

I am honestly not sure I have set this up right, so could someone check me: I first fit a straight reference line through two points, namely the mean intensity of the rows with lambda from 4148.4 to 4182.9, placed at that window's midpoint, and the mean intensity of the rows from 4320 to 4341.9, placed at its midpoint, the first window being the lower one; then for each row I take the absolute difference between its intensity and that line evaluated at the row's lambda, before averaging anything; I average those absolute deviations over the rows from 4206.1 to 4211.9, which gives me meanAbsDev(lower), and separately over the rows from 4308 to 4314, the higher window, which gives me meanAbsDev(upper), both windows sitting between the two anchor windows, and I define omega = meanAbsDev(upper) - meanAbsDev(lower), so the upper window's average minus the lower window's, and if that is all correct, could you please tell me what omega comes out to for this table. 4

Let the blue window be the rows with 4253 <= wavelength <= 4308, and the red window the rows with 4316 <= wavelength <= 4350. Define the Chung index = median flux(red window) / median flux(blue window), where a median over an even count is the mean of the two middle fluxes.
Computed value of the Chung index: 1.17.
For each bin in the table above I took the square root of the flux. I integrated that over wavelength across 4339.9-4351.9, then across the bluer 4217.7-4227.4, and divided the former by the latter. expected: 1.4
